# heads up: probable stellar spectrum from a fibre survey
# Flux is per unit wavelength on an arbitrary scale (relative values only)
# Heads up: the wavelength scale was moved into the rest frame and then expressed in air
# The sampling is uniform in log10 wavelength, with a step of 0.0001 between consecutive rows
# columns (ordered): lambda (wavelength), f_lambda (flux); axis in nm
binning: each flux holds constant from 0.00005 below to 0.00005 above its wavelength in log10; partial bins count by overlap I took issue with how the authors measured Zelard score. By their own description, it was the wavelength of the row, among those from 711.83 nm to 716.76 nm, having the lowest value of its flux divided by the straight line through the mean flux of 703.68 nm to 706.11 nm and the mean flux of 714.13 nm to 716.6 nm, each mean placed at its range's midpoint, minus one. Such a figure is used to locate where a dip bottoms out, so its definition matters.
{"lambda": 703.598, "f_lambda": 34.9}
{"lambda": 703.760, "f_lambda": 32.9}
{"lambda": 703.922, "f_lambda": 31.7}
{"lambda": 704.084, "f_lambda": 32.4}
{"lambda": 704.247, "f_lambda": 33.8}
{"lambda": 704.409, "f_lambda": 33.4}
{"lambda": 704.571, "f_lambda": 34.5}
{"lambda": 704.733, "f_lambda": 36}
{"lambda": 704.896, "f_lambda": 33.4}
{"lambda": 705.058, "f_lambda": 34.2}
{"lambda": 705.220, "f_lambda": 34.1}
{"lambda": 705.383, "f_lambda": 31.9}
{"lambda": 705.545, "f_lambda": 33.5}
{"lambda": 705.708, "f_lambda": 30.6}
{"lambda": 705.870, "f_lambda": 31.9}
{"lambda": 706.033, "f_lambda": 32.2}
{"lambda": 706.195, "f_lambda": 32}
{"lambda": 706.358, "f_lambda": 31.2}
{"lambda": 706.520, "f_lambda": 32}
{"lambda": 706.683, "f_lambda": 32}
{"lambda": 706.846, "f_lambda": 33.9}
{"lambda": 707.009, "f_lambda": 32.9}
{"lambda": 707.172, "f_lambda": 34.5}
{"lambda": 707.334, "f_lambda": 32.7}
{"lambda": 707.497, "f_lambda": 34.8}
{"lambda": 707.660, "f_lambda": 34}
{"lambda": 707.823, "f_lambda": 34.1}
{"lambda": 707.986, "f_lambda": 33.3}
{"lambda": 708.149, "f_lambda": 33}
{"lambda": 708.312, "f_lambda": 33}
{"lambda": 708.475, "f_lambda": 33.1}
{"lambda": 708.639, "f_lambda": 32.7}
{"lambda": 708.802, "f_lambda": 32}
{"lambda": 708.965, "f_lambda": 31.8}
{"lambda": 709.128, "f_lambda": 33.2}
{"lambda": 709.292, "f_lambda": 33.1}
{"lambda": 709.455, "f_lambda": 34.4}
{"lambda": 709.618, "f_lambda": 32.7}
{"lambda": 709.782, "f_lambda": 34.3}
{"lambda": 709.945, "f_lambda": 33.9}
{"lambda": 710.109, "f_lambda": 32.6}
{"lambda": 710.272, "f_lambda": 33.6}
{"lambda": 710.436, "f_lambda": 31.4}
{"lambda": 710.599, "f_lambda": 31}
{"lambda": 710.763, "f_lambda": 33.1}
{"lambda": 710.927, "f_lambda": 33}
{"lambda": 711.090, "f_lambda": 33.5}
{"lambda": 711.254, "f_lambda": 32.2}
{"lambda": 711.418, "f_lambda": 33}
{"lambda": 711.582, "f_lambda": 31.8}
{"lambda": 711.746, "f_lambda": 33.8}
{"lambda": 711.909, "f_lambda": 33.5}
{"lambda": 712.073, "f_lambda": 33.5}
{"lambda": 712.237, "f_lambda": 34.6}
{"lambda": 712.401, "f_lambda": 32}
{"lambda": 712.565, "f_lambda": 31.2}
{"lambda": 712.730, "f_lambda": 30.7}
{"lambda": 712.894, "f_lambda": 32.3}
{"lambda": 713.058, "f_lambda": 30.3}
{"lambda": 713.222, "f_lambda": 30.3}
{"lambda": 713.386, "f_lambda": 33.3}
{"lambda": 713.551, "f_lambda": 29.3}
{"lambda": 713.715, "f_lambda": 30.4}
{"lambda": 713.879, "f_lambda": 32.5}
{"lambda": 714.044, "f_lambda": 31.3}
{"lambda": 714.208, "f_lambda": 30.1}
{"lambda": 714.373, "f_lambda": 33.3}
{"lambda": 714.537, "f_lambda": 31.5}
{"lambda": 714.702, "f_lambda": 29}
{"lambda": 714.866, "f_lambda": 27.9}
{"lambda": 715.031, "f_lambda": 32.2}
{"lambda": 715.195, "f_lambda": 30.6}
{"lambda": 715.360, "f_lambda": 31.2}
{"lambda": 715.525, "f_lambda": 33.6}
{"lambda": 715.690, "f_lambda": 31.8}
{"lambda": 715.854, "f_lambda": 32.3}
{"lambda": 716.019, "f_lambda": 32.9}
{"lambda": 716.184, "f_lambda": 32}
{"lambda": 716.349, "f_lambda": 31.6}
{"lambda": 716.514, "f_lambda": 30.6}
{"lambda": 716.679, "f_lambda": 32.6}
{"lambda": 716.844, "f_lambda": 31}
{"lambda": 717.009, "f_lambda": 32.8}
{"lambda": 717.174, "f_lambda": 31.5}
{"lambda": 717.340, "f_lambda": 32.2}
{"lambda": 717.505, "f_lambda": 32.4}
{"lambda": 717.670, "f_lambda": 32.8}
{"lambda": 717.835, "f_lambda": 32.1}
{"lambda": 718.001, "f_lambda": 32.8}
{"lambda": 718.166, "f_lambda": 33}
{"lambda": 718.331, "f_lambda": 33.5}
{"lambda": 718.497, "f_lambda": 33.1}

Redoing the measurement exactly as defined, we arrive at 714.866 nm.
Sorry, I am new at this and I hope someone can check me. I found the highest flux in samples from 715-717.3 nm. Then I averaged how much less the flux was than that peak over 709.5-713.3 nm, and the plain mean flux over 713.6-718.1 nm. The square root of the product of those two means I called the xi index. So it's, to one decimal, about 5.8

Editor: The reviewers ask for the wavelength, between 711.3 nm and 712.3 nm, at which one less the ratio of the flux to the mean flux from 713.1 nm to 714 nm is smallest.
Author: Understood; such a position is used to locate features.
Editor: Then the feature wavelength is 712.237 nm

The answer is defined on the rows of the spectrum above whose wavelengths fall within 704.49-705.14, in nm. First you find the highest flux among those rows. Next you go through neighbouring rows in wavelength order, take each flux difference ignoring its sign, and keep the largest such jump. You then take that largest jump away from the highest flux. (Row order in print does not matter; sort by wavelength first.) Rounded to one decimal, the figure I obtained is 33.4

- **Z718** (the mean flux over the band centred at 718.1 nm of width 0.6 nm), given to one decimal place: 32.9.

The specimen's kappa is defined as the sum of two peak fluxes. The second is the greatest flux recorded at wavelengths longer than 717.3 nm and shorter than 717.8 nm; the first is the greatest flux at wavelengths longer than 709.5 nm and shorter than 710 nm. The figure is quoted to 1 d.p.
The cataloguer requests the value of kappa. 67.1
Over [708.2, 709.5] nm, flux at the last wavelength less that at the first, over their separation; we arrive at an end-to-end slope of 1.2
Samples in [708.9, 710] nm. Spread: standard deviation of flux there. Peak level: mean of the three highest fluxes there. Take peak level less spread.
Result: 33.3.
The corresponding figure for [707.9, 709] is 32.6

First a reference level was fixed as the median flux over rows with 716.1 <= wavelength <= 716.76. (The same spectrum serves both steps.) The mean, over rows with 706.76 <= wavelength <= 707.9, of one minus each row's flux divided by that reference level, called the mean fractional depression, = -0.064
